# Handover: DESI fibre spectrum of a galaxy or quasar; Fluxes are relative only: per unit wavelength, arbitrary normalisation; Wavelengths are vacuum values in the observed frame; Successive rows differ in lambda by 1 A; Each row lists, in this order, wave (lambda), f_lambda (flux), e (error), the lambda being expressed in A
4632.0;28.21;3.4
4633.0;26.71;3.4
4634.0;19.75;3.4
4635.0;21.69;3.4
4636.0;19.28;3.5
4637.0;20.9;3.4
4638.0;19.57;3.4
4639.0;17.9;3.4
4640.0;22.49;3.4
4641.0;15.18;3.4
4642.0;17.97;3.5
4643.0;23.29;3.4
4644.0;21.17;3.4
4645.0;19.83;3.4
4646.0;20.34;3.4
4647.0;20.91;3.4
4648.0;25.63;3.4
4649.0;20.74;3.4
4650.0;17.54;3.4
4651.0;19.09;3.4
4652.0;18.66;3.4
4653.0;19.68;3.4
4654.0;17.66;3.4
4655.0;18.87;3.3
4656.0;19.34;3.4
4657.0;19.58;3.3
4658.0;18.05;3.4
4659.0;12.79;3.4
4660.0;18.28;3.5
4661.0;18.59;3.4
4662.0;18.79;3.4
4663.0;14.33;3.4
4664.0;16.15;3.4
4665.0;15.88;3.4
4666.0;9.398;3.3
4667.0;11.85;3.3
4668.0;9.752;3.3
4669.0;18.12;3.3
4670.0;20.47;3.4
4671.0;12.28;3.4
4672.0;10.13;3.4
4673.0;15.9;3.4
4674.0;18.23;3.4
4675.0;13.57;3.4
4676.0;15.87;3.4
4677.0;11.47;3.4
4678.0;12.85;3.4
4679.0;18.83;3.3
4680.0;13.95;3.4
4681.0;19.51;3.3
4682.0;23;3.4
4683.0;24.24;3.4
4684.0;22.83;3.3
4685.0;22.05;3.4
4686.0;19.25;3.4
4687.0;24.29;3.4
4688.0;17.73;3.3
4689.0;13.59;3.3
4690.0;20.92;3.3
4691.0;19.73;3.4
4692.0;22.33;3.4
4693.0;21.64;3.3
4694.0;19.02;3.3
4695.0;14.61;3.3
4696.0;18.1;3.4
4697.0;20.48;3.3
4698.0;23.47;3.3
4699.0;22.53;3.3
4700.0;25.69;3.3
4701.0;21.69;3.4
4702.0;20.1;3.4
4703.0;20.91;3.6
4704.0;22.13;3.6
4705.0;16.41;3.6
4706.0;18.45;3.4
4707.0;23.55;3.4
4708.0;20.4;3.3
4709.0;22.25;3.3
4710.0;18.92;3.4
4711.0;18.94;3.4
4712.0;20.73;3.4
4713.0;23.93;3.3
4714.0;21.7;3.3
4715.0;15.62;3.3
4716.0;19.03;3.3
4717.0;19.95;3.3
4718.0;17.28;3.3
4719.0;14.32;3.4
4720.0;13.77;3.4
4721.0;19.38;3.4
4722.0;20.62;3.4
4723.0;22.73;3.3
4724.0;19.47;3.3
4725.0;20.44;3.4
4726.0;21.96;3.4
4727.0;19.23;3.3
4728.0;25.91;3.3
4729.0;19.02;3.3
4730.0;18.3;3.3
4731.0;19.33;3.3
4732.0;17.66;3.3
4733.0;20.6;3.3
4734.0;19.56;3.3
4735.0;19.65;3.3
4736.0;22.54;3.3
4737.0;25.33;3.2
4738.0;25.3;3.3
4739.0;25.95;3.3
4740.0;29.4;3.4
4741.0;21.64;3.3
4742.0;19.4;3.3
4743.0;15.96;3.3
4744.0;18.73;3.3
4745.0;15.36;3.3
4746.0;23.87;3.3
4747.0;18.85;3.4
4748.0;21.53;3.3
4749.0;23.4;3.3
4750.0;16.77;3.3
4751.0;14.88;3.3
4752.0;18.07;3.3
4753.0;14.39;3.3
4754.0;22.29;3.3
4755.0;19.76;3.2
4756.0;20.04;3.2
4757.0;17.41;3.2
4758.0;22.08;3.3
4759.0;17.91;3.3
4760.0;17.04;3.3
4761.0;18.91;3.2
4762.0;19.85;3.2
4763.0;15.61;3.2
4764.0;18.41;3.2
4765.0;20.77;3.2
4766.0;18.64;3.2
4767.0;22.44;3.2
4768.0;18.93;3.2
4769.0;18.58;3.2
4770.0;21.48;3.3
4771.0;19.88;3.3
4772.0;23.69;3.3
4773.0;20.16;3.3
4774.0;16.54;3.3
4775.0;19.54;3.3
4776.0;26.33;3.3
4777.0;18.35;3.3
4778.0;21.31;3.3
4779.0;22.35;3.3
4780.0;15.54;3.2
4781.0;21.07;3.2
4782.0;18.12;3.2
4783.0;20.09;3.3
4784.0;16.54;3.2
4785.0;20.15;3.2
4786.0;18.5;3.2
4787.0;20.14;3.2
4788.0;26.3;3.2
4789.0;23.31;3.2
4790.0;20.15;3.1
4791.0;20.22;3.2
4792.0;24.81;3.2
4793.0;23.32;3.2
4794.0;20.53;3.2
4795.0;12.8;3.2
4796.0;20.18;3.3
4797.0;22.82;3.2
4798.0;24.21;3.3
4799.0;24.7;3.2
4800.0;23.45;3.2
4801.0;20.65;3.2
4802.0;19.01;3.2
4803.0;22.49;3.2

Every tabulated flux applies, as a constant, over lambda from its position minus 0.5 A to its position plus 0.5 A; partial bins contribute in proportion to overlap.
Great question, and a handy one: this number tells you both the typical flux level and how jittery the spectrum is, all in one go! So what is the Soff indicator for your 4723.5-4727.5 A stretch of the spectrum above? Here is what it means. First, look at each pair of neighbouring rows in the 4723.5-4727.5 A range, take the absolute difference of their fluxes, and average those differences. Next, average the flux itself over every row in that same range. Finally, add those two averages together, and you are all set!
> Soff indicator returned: 22.0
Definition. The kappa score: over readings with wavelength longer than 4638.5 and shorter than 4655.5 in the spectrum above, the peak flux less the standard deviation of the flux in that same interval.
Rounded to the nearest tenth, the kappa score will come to 23.2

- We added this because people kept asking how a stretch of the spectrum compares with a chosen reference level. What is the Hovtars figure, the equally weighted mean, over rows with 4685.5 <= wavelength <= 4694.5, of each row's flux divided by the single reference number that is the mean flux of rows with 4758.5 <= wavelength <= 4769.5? 1.05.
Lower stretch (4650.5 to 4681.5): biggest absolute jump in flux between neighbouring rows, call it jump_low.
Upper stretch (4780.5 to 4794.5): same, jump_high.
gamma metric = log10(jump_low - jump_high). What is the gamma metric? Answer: 0.3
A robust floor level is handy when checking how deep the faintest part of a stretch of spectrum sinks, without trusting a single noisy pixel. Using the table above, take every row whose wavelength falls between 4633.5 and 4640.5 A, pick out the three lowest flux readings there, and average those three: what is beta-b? 18.9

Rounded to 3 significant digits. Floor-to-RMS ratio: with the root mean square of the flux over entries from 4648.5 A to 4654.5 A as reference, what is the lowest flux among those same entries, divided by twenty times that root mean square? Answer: 0.0463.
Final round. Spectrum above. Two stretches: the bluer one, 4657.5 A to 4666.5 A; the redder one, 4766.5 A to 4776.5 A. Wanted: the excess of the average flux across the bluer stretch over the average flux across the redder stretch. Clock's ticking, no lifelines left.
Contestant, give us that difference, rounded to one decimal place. -5.0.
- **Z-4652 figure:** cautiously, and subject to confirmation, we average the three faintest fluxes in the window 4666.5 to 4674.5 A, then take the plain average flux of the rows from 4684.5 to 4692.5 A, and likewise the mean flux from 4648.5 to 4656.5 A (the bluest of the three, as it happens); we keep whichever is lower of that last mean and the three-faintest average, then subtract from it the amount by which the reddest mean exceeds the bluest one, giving 9.5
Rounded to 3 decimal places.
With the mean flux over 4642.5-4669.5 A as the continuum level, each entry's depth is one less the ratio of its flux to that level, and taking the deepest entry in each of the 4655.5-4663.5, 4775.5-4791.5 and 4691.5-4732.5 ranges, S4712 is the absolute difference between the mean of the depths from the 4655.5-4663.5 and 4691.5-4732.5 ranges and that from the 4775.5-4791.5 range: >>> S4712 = 0.126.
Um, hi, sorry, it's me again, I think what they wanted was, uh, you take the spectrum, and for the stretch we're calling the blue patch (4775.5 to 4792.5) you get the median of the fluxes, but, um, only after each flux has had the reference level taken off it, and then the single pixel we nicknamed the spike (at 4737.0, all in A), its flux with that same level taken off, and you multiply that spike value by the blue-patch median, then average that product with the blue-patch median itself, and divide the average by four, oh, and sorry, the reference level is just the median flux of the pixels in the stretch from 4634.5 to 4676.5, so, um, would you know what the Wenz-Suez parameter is 1.7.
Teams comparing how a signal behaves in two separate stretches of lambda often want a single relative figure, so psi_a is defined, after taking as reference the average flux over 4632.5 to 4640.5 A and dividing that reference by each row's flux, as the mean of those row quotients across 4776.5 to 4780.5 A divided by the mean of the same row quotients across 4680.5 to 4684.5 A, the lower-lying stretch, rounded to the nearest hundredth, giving 1.17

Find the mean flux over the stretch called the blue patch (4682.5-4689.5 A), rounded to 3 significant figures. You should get 20.6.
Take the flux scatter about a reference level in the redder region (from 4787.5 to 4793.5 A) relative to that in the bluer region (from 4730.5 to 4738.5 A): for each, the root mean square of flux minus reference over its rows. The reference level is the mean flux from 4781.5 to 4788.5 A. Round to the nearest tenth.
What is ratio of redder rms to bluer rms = 1.3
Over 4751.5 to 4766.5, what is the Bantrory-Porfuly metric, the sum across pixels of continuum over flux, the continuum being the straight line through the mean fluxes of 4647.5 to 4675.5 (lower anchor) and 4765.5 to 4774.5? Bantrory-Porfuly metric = 16.0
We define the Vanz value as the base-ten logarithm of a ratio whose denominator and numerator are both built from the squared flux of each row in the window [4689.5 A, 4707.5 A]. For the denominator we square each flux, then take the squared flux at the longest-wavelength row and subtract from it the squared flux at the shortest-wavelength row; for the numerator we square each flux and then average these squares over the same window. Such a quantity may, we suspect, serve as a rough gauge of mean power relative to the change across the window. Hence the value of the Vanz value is 0.6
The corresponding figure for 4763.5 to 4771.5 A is 0.8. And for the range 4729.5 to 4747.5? 1.3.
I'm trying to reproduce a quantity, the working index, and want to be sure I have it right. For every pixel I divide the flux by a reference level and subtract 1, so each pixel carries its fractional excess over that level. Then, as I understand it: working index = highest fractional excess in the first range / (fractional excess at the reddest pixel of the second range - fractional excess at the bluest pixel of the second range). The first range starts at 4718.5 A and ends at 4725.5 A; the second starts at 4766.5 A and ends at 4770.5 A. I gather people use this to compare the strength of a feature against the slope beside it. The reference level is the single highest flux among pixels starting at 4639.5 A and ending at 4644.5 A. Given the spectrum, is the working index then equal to 0.58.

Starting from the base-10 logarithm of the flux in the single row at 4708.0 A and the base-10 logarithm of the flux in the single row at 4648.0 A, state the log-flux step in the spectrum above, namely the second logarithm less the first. 0.10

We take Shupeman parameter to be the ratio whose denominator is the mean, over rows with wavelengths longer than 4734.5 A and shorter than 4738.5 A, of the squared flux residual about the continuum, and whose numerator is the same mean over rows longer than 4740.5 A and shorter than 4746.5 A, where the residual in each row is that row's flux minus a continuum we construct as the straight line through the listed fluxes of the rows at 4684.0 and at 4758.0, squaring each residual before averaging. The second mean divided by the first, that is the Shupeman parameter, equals 2.9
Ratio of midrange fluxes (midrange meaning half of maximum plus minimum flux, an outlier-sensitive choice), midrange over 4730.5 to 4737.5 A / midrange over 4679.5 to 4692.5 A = 1.13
